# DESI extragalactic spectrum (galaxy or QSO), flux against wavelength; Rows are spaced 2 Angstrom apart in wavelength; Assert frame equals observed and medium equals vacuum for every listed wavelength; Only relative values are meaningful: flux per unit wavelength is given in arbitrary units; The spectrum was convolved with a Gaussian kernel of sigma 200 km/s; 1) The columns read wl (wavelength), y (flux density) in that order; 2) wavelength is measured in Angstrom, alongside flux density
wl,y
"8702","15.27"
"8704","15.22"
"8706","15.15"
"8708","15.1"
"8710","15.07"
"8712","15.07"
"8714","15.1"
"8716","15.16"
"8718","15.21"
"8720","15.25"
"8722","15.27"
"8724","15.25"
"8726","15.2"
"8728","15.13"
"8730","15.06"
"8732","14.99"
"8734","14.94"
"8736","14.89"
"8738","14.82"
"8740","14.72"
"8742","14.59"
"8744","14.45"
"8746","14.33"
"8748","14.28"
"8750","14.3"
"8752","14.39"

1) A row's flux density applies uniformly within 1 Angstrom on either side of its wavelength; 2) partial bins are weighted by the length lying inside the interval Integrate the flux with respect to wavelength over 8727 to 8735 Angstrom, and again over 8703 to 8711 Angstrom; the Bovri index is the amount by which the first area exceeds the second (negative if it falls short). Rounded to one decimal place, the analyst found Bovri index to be -0.8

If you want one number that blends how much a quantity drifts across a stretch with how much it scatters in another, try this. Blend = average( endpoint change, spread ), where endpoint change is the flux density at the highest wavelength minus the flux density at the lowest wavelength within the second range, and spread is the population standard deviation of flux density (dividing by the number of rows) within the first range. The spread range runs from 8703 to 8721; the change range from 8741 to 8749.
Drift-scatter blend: -0.12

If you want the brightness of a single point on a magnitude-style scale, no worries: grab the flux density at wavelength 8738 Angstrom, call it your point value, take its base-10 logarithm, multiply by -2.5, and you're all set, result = -2.93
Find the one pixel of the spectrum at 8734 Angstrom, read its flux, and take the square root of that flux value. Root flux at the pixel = 3.87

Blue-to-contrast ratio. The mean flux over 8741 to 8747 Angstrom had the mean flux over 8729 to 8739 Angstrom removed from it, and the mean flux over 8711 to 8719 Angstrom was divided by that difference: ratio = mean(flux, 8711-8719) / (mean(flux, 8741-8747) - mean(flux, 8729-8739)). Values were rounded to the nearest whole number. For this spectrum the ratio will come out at -31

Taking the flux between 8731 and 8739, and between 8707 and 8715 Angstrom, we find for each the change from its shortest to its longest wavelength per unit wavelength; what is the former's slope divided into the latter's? 0.0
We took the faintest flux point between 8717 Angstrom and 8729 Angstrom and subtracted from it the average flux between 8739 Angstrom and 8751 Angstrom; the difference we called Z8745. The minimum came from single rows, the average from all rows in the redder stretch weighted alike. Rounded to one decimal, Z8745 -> 0.7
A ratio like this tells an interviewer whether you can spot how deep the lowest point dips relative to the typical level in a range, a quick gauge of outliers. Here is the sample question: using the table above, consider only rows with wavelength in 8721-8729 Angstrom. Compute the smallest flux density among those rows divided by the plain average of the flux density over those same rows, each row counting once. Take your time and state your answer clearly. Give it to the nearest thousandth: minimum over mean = 0.995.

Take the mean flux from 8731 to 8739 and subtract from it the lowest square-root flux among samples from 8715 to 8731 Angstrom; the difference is 11.0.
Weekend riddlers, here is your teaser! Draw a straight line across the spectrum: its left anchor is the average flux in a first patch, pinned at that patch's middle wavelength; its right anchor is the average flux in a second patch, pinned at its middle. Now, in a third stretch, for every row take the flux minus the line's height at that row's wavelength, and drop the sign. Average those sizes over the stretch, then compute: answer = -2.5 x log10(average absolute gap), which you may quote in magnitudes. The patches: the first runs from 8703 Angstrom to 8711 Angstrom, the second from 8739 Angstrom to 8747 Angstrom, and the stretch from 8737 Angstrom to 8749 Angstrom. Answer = 2.2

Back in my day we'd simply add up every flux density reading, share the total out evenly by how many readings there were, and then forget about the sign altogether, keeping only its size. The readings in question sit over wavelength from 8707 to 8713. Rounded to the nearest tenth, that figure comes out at 15.1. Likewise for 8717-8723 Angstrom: 15.2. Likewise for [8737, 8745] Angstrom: 14.6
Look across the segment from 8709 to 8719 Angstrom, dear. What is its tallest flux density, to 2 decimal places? 15.21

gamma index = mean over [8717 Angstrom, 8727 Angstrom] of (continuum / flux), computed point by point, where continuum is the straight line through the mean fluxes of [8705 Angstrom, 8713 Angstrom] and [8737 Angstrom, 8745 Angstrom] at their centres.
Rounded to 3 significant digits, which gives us 0.979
